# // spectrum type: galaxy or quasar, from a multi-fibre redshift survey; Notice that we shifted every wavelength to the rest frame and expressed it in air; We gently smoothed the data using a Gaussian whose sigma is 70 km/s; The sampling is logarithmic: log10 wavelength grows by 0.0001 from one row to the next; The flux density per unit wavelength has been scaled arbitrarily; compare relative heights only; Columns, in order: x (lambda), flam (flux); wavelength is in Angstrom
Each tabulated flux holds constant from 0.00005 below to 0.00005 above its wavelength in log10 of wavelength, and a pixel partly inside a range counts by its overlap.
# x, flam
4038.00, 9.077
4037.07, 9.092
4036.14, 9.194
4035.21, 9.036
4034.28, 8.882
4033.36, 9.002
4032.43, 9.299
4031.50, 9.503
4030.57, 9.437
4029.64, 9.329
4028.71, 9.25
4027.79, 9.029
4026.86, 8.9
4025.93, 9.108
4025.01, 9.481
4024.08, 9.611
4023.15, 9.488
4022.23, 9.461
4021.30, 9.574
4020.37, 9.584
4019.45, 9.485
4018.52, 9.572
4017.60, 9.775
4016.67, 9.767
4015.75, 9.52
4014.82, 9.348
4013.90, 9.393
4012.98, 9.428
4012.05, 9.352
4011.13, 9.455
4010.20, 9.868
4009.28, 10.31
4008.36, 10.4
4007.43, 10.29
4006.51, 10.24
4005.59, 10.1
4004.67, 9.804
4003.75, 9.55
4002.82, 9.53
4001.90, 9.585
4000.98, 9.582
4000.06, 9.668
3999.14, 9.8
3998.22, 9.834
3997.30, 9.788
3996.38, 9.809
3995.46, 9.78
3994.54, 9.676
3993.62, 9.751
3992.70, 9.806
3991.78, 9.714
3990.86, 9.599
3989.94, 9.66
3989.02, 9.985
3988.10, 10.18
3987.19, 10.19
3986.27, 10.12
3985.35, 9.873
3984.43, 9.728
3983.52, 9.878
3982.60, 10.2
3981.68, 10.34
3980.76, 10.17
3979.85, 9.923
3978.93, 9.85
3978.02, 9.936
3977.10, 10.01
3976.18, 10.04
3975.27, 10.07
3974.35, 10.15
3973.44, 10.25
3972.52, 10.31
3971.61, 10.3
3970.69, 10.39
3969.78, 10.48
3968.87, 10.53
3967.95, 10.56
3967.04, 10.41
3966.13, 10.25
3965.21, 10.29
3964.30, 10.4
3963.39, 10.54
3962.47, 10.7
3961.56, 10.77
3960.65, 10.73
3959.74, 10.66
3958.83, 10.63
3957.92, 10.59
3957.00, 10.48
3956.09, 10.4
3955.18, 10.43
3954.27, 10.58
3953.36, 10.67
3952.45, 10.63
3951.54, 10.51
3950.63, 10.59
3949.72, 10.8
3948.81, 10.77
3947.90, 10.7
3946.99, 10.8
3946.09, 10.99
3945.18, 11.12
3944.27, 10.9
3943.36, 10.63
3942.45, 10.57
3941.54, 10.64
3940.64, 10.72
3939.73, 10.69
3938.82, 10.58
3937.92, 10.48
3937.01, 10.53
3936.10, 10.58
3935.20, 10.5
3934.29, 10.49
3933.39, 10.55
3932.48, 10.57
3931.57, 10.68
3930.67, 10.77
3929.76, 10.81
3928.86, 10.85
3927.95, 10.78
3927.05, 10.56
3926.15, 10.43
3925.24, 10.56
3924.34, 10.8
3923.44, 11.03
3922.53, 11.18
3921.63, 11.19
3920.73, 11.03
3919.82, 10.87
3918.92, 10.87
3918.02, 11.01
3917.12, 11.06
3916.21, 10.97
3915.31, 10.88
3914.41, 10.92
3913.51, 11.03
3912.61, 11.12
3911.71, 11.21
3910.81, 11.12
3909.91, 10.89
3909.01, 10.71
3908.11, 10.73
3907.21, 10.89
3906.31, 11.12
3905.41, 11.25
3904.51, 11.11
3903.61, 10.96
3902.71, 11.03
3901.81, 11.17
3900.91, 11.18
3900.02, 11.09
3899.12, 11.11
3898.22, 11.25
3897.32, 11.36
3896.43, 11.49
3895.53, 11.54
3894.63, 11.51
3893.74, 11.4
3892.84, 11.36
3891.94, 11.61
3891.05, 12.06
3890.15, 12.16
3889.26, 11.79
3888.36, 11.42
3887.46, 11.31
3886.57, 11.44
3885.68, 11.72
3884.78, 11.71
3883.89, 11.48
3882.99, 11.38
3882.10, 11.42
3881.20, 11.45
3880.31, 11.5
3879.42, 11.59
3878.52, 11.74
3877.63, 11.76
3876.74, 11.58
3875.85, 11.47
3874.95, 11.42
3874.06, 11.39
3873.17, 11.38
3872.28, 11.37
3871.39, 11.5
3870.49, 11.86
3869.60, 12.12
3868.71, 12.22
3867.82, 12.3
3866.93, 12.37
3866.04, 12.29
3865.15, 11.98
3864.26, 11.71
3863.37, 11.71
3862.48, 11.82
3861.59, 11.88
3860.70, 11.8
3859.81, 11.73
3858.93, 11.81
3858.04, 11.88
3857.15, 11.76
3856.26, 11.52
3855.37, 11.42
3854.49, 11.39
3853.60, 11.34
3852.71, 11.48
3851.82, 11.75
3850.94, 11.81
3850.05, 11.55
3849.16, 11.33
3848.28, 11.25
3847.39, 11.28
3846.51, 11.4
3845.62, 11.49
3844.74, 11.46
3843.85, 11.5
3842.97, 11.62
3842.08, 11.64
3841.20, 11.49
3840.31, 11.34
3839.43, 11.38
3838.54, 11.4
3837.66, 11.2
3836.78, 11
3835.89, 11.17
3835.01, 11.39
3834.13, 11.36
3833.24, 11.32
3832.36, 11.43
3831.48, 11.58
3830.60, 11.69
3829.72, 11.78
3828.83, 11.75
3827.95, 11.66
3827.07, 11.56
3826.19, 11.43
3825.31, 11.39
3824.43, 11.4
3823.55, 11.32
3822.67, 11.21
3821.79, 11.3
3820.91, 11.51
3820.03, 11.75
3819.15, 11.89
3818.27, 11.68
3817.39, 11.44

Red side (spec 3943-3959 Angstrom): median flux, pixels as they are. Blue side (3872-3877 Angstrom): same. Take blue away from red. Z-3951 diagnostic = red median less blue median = -0.8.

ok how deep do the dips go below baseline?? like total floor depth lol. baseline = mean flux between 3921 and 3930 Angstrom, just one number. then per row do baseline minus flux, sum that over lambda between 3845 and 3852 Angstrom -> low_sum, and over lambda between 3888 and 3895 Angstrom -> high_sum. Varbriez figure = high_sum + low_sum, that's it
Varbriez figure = -12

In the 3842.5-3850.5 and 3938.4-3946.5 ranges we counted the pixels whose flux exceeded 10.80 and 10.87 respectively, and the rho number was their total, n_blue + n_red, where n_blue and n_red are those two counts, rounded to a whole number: 12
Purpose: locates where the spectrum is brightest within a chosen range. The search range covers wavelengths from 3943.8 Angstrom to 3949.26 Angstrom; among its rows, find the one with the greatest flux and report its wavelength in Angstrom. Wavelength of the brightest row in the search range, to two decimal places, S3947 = 3945.18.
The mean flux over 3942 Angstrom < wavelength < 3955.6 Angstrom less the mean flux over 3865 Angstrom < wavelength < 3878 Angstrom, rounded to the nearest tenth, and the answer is -1.1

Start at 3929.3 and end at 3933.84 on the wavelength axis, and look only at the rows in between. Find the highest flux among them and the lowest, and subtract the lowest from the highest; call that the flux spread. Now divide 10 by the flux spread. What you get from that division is 38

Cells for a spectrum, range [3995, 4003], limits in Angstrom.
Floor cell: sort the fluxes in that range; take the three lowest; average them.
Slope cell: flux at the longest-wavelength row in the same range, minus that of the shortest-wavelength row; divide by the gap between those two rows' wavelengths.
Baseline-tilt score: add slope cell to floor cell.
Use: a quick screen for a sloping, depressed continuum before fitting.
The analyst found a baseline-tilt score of 9.5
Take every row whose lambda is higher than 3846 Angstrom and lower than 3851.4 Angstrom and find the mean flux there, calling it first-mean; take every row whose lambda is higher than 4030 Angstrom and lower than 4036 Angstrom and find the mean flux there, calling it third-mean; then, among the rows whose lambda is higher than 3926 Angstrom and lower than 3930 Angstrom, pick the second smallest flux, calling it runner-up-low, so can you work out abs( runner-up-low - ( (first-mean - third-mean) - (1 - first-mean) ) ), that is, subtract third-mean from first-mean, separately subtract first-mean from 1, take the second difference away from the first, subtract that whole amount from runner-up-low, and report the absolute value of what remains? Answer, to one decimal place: 2.1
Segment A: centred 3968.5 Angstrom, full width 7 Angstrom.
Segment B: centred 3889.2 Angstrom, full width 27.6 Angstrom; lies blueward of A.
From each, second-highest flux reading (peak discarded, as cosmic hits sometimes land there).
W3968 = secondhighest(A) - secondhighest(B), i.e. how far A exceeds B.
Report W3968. -1.5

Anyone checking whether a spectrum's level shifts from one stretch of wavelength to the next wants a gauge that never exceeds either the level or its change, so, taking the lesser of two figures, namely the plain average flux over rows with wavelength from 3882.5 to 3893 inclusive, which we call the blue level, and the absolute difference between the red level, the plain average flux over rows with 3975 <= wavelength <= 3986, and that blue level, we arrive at 1.6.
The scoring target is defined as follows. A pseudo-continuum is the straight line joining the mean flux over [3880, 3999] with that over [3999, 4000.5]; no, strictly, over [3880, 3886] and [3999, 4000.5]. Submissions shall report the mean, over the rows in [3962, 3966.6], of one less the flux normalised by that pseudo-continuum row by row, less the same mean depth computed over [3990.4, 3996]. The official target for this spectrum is -0.027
